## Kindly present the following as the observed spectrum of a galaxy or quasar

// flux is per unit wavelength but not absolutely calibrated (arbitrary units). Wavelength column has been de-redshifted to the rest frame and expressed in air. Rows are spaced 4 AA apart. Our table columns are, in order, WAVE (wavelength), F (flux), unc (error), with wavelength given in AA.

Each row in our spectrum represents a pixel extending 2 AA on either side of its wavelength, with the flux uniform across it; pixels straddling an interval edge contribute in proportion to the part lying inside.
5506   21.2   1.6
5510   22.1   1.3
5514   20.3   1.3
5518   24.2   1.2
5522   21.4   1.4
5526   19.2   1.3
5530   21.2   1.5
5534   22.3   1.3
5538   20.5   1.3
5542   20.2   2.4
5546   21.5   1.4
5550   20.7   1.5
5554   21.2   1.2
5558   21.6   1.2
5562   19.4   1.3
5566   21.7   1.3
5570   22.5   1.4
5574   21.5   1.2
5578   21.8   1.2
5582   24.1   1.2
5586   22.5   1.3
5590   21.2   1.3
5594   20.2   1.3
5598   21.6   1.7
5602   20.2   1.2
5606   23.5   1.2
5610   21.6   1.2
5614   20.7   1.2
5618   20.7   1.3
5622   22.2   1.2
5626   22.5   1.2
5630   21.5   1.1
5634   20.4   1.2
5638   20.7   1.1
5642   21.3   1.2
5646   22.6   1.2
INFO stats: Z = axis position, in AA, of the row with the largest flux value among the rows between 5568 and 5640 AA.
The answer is 5582 AA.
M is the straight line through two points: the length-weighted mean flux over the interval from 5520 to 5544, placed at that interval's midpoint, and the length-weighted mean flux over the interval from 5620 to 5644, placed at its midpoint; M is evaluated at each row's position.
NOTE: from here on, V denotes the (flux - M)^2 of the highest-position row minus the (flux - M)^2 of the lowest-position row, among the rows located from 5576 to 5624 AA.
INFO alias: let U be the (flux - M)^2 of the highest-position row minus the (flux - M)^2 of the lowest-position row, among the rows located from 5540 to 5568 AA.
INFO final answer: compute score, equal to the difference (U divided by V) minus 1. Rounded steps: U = 0.0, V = 0.19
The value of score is -1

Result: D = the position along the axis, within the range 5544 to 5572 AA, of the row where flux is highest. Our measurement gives 5570 AA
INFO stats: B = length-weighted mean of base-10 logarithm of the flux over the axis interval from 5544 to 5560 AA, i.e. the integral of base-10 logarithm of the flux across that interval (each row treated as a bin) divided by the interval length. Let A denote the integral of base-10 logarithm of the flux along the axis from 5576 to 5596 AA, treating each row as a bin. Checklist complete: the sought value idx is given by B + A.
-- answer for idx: 28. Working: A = 27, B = 1.33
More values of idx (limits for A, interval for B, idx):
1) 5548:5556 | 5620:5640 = 12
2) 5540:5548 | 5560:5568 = 12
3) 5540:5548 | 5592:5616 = 12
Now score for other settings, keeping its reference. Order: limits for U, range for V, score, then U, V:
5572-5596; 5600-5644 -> -2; 0.8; -1.05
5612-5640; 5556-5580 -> 1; 0.2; 0.10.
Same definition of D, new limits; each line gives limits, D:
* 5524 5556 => 5534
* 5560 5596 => 5582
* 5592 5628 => 5606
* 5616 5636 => 5626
